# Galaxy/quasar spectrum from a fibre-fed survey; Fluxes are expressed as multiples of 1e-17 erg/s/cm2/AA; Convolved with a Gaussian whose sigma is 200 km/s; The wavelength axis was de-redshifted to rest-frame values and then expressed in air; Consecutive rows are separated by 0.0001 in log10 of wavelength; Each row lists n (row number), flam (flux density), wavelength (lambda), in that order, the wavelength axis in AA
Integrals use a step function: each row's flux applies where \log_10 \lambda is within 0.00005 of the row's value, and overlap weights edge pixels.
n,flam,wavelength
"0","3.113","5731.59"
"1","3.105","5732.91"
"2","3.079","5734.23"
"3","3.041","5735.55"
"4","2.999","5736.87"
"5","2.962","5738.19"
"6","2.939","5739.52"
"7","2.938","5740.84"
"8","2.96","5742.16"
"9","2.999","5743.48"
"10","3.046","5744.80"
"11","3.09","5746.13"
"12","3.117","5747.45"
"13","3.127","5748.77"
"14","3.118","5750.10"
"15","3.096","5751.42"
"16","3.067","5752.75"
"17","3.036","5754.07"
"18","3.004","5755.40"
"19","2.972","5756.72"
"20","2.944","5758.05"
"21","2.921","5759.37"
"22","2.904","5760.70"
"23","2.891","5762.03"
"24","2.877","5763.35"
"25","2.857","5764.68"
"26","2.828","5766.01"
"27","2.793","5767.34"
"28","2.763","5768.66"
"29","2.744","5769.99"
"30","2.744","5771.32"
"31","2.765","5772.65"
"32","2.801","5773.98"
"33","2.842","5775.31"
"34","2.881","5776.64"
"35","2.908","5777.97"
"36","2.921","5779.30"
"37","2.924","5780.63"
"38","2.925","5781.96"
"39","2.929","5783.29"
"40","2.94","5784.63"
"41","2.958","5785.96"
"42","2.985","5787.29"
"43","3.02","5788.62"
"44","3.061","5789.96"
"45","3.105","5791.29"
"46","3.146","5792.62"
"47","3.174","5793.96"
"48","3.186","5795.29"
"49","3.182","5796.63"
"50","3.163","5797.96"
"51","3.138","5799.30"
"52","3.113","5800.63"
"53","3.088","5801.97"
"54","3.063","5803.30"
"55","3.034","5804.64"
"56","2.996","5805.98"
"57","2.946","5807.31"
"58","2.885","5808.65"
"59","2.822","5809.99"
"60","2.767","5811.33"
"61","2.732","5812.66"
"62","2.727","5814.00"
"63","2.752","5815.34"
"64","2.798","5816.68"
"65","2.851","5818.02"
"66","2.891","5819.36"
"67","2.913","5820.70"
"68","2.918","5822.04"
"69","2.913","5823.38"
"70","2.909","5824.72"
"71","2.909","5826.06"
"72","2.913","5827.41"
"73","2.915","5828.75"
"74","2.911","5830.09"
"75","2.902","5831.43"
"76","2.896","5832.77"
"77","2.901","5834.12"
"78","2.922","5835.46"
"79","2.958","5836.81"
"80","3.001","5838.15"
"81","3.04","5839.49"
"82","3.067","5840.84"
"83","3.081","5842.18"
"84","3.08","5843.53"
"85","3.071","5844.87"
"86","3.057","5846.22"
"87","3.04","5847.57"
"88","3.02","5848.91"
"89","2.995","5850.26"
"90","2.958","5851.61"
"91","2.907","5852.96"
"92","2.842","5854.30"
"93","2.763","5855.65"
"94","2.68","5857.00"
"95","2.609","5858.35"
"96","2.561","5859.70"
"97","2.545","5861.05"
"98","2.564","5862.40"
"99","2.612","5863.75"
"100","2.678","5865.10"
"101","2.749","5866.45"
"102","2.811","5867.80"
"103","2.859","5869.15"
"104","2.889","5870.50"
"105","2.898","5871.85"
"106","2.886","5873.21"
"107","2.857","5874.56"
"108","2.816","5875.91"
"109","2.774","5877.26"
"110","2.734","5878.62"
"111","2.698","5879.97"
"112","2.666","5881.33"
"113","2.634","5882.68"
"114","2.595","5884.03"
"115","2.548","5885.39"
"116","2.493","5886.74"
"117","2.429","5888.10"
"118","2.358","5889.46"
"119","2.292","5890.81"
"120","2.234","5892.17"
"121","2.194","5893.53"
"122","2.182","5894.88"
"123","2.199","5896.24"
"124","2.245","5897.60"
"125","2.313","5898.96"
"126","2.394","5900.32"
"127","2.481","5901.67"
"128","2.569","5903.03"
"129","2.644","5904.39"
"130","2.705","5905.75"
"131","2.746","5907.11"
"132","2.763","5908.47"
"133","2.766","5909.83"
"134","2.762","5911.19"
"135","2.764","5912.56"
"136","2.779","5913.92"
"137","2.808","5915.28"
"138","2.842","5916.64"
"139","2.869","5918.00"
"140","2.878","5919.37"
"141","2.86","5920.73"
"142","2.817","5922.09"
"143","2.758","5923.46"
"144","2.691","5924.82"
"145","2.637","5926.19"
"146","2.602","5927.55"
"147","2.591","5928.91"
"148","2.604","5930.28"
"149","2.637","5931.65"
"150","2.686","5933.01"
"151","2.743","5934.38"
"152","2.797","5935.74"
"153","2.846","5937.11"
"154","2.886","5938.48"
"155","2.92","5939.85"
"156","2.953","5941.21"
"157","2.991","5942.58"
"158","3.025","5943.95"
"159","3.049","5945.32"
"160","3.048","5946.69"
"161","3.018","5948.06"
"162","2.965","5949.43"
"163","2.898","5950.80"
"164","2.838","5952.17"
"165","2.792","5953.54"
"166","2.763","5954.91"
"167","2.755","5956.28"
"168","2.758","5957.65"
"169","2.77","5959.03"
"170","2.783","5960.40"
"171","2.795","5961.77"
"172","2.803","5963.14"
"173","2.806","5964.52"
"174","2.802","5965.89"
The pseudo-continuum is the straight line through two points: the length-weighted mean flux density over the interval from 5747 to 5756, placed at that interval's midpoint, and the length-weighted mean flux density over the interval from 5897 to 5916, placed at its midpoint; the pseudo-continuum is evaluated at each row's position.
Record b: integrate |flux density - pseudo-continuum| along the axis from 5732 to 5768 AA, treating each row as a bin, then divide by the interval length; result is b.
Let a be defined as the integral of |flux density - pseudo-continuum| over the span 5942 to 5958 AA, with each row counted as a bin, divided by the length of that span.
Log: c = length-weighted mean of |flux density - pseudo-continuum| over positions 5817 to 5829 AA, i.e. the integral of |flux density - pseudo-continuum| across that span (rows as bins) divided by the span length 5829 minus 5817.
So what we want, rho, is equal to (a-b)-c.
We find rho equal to 0.27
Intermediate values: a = 0.41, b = 0.102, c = 0.04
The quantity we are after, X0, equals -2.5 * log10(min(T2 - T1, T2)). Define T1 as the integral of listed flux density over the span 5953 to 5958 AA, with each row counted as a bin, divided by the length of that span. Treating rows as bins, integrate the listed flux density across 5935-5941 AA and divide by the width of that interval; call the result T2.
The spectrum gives 2.48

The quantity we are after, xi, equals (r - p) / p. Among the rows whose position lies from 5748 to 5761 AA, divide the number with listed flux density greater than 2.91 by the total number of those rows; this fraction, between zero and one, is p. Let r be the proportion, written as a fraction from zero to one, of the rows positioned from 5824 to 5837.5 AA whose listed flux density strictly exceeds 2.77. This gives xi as 0.1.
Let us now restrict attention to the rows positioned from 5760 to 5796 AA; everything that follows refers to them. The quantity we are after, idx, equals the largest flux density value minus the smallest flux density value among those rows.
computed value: 0.44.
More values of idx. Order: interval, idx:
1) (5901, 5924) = 0.40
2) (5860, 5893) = 0.66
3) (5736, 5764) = 0.25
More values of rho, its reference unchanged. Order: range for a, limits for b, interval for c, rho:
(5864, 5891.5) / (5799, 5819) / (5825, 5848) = -0.13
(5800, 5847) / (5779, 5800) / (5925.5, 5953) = -0.31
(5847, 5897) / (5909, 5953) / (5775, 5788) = -0.16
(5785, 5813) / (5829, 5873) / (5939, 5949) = -0.50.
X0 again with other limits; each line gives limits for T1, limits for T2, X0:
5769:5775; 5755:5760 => 1.77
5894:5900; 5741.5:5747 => 0.26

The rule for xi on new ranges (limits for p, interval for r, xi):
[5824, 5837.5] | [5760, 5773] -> 0.2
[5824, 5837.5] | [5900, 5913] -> -1.0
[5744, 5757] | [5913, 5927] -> -0.3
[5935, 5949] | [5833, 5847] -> 0.4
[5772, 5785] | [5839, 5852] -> 1.0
